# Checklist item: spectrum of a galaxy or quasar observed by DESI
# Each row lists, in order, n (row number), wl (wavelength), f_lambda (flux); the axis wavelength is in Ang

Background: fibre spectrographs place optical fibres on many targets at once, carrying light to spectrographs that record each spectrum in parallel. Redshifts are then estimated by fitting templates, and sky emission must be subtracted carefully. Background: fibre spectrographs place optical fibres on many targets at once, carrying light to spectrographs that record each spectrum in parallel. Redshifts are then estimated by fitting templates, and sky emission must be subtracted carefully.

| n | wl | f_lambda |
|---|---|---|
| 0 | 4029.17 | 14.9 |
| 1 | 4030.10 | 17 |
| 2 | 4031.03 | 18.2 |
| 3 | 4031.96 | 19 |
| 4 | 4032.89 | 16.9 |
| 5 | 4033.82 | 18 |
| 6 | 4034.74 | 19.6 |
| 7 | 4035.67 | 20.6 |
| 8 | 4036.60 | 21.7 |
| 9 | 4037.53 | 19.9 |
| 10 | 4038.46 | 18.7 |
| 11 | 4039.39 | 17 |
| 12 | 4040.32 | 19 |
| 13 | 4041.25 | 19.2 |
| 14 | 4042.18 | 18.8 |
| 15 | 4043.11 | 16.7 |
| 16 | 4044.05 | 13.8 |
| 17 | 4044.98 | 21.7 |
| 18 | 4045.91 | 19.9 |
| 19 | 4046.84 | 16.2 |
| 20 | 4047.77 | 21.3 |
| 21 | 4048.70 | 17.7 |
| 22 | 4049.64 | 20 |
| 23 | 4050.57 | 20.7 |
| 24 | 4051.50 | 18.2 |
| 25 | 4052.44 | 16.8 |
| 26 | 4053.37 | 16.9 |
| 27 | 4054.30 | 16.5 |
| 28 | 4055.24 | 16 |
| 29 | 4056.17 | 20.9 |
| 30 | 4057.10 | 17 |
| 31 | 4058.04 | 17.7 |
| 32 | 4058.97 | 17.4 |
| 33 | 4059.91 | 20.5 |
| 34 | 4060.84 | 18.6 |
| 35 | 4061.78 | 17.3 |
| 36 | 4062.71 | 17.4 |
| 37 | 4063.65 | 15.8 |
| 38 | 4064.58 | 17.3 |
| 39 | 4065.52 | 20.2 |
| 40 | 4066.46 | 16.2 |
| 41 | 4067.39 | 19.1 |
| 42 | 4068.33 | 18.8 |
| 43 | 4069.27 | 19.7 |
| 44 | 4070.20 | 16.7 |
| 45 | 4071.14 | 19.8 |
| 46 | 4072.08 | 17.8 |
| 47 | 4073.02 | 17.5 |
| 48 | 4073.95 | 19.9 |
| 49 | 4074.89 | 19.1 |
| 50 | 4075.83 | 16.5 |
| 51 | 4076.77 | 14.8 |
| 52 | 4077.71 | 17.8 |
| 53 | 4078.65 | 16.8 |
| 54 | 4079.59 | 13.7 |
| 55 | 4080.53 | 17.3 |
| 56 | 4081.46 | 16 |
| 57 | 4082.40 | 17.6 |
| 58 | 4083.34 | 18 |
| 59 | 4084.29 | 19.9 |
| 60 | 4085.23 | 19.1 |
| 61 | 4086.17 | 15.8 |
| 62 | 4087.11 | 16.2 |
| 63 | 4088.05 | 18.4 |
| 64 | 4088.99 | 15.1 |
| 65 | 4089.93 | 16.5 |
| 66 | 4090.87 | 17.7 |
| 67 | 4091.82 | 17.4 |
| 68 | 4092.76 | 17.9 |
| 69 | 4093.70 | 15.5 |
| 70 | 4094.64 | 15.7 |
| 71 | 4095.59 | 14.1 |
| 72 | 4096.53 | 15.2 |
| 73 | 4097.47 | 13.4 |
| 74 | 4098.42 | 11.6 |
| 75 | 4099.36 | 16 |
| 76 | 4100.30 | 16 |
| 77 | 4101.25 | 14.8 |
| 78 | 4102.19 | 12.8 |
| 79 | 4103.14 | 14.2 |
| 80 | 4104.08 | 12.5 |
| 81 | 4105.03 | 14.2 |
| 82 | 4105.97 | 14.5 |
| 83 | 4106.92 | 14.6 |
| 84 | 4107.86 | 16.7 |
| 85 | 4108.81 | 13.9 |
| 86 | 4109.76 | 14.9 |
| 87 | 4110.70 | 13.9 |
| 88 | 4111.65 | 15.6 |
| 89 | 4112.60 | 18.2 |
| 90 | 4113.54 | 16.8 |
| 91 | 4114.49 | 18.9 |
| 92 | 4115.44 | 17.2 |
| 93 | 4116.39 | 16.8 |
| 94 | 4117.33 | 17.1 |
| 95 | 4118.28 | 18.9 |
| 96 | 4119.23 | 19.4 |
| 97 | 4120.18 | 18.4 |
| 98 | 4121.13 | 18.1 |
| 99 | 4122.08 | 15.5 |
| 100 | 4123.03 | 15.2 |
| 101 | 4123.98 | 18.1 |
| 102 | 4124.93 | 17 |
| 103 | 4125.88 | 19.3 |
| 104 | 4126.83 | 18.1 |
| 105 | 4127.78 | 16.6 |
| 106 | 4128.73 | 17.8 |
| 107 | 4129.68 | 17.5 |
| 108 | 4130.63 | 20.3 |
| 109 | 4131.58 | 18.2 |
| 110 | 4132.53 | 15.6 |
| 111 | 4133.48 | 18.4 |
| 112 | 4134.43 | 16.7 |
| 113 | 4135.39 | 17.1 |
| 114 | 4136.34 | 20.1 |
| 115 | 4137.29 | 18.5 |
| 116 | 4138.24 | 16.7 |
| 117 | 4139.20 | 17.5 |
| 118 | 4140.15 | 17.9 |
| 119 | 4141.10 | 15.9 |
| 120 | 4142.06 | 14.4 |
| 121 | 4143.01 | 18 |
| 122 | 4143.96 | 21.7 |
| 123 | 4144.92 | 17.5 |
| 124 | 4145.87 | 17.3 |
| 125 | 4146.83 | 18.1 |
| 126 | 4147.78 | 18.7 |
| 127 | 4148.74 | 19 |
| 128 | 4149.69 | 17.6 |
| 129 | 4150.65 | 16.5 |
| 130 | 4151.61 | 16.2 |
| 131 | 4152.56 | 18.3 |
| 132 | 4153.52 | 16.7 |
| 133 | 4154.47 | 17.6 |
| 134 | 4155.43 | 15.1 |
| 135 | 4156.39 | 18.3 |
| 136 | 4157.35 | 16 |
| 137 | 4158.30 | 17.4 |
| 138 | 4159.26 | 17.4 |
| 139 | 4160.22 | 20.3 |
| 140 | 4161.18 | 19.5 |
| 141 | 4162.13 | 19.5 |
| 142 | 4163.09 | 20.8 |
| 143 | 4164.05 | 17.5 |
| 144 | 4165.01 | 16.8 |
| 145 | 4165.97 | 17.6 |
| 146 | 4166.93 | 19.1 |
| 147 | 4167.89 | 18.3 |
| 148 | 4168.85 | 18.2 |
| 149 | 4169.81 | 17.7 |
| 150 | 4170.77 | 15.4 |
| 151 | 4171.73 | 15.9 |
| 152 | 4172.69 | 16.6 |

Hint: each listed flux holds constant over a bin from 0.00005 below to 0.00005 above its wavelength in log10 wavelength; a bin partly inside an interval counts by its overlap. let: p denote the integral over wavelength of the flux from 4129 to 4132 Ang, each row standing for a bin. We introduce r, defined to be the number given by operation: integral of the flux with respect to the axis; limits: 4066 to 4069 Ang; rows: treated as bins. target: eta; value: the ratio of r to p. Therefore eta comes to 0.97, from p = 55.9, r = 54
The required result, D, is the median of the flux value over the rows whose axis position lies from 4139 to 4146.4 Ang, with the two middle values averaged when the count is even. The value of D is 17.5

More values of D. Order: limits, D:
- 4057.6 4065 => 17.4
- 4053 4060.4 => 17.2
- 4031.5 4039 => 19.3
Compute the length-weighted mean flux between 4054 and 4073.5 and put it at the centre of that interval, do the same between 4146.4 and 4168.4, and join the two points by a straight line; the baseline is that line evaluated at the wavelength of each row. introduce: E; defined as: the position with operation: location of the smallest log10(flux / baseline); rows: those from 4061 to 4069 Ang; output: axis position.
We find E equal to 4063.65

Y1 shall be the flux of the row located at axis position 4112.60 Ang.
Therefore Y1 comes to 18.2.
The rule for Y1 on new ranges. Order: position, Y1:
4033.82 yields 18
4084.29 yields 19.9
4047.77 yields 21.3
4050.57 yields 20.7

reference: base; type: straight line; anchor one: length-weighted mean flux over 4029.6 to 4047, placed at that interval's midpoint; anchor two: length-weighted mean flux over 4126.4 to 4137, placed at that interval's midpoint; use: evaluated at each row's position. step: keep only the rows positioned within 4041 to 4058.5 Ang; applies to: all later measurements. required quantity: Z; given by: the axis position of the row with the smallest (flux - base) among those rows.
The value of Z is 4044.05 Ang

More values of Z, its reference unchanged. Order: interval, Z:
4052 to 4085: 4079.59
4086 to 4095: 4088.99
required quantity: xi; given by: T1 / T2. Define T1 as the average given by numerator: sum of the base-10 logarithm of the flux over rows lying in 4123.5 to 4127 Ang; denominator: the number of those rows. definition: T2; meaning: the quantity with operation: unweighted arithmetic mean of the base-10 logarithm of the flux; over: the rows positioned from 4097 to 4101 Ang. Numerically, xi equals 1.09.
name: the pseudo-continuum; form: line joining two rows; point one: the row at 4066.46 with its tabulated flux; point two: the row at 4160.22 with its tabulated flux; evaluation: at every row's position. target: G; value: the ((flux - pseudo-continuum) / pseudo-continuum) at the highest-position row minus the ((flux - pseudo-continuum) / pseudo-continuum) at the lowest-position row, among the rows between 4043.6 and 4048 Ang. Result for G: 0.48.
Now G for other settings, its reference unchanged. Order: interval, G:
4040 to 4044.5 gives -0.36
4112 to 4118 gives -0.07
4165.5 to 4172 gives -0.09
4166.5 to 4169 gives -0.05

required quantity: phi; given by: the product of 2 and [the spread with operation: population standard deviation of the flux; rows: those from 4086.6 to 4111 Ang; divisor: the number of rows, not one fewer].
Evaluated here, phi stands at 3.3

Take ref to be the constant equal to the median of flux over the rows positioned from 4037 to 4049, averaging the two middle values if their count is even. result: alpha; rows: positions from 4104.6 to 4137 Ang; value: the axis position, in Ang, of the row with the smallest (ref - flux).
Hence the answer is 4130.63 Ang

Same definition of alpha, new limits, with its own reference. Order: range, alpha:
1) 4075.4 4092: 4084.29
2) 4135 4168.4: 4143.96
